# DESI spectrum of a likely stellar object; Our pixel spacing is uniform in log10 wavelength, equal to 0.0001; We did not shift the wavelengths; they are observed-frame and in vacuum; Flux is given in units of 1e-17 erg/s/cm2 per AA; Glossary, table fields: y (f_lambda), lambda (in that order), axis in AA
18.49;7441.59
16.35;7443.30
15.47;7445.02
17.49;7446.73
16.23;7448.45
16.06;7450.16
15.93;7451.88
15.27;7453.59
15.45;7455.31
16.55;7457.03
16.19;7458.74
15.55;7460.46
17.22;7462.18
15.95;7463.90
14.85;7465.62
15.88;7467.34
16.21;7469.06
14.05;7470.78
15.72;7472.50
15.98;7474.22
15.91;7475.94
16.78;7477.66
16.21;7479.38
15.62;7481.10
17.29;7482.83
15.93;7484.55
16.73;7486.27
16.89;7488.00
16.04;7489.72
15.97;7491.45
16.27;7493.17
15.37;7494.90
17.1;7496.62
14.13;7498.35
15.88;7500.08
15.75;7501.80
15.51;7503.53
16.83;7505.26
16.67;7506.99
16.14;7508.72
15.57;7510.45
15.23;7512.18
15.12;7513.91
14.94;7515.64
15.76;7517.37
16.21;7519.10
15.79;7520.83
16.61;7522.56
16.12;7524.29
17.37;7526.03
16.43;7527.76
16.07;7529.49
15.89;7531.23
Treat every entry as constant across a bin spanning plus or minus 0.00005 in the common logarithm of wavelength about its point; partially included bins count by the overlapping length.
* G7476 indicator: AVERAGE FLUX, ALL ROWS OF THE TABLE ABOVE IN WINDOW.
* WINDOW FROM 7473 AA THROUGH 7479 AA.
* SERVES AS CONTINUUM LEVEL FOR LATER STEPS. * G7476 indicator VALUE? 16.2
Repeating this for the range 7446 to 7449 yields 16.9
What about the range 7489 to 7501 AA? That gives 15.8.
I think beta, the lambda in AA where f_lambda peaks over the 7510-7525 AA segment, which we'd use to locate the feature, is 7522.56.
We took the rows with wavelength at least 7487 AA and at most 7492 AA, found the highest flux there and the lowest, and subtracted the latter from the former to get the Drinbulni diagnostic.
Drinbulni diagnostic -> 0.92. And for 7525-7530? 1.30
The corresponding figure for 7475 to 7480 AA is 0.87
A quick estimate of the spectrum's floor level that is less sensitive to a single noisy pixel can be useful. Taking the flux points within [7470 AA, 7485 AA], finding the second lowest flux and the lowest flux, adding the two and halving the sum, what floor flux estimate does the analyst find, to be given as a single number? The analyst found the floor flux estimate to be 14.8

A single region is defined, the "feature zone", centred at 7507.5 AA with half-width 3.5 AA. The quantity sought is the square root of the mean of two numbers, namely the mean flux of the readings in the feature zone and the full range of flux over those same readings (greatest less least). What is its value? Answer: 2.96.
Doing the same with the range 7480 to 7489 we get 3.01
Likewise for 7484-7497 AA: 3.00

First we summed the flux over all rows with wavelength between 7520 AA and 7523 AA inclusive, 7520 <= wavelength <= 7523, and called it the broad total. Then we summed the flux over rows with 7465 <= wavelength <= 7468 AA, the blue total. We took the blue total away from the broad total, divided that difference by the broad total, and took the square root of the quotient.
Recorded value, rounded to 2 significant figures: 0.23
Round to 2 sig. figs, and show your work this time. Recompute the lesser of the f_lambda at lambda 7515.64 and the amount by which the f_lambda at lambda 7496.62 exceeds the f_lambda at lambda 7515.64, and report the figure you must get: 2.2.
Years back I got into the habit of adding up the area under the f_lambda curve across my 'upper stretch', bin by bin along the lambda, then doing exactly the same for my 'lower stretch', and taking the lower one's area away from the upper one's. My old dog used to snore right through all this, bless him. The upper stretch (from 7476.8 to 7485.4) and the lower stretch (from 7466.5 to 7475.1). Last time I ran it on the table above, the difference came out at 7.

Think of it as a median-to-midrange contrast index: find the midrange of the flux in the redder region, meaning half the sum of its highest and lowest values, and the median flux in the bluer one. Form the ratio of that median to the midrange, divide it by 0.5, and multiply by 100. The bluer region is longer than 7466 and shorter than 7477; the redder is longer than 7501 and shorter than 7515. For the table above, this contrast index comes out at 199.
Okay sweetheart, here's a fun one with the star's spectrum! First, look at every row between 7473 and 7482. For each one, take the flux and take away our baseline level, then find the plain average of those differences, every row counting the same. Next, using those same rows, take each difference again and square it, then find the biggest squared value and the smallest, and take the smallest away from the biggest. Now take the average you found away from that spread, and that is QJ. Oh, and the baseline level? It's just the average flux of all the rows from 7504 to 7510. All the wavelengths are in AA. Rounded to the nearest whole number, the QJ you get 1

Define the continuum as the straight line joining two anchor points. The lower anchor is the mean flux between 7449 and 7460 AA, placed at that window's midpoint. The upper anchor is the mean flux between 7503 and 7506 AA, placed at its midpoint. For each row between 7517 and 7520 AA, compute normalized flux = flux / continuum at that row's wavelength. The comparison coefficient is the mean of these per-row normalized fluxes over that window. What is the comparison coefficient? 0.98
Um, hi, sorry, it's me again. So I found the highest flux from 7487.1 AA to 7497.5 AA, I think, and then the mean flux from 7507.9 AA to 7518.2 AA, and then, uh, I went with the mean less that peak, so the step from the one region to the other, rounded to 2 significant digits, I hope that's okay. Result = -1.6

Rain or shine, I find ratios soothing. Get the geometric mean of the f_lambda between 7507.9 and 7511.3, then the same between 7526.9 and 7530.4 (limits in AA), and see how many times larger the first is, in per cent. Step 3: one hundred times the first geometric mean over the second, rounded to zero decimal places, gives 98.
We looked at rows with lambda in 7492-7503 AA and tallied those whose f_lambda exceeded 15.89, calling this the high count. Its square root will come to 1.4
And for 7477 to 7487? 2.2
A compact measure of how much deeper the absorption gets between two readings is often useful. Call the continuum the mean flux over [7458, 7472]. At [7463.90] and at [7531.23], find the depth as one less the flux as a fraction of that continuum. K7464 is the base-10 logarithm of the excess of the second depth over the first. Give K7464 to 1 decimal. -2.4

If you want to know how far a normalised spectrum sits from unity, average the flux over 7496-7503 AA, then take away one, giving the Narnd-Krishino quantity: 14.7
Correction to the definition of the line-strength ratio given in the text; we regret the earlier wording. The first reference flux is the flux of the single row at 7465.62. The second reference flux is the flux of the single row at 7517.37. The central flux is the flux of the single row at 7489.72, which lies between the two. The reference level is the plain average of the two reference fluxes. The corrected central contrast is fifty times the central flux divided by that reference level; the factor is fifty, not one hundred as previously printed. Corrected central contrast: 52.4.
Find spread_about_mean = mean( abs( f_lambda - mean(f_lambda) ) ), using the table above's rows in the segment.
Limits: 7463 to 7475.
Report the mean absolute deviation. 0.61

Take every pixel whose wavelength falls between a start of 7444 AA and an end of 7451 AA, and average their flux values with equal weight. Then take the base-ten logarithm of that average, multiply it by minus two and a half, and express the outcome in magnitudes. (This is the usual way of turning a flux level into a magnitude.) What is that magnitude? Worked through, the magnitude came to -3.03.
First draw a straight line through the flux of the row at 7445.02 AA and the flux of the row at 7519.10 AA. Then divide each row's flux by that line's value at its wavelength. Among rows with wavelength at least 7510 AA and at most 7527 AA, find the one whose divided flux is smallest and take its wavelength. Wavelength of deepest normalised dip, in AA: 7515.64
